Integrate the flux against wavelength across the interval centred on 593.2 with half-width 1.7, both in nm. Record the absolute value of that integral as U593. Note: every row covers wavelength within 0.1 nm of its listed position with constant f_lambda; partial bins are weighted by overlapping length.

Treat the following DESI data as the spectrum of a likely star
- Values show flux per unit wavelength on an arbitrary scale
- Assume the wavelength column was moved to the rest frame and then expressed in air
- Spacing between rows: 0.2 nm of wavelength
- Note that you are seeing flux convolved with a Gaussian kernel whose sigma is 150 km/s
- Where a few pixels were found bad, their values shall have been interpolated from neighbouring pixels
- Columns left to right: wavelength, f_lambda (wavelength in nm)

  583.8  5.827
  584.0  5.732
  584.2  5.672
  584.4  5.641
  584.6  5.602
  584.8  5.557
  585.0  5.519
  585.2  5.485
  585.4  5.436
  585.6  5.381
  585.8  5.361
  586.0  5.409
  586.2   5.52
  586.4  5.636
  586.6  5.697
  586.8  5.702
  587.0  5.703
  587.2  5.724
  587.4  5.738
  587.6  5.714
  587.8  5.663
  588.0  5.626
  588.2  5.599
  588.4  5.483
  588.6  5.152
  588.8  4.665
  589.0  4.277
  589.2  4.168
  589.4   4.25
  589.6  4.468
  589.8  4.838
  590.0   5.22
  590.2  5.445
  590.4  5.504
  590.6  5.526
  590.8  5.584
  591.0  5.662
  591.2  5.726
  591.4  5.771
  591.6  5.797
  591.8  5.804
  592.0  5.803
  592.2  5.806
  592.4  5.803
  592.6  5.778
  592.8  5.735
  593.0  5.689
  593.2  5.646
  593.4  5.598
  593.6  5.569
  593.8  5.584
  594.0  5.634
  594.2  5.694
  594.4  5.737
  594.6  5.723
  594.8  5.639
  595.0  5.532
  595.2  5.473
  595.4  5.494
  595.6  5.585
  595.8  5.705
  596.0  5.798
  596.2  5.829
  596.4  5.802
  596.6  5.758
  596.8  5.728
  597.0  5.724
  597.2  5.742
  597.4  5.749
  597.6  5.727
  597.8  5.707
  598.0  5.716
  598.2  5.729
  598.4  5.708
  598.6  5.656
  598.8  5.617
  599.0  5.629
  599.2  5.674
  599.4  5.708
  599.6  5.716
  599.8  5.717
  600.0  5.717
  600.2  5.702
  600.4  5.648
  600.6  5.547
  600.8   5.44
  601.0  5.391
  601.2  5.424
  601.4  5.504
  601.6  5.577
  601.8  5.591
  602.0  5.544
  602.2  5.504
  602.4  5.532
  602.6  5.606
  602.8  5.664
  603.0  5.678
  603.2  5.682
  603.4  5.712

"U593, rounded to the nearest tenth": 19.4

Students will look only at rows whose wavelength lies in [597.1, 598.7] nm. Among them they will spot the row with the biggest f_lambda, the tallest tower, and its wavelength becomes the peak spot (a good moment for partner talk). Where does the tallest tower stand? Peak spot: 597.4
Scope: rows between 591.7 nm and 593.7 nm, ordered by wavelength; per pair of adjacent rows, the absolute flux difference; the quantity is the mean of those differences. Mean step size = 0.027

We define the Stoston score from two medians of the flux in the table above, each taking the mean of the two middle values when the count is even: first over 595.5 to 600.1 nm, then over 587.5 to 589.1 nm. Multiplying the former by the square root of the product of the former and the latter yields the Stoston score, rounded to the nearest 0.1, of 32.2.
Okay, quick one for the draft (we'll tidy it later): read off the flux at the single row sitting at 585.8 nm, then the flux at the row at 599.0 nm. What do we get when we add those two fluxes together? 11.0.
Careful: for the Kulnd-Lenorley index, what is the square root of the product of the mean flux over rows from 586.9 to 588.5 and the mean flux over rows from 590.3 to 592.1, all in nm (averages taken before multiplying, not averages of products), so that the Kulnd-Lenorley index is 5.67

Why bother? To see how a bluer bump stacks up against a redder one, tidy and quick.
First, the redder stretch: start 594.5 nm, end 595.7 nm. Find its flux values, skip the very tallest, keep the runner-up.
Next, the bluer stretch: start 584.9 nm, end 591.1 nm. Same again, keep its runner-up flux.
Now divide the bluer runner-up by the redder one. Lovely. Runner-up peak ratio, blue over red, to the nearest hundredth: 1.02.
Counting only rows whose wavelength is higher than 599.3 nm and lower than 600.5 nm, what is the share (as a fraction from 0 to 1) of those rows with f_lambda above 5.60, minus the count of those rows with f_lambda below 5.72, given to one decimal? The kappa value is -5.0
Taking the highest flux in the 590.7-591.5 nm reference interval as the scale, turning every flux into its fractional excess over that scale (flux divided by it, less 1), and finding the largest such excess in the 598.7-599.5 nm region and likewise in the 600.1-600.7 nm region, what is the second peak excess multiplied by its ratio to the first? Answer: -0.013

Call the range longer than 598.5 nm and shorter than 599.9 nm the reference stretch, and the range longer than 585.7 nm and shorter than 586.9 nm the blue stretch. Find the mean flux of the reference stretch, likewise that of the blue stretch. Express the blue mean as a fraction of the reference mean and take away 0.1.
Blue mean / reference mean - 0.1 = 0.88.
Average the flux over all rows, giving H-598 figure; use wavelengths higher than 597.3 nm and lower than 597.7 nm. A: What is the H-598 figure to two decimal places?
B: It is 5.74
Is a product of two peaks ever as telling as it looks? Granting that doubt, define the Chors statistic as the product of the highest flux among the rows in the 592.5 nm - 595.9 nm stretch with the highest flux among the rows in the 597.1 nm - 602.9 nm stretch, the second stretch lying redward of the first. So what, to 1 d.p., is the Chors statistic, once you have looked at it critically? 33.2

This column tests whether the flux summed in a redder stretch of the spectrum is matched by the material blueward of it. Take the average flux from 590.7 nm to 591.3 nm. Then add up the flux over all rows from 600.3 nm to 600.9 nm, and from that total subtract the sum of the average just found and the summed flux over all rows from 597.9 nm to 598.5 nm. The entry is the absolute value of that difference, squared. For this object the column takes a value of 38.1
